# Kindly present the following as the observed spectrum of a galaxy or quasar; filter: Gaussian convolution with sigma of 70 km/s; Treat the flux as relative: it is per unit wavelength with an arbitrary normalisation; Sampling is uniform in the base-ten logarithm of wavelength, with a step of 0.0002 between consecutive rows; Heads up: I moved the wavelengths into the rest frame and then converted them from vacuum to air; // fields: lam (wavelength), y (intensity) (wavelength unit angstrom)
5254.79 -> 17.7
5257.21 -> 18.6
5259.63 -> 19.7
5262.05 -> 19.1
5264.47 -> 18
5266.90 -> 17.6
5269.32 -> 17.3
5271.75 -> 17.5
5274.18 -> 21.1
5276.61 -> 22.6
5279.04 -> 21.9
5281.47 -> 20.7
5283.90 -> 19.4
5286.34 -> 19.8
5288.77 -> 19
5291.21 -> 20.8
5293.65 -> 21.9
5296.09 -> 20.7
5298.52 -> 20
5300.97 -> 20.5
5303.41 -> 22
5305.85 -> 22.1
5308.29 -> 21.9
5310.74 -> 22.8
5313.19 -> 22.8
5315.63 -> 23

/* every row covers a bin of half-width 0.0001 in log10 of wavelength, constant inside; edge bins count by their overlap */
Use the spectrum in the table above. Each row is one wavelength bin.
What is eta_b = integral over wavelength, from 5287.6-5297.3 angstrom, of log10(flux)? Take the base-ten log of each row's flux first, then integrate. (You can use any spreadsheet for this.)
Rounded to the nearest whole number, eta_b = 13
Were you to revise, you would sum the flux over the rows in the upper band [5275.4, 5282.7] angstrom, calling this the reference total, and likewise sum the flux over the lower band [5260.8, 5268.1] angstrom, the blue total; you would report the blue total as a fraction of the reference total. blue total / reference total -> 0.84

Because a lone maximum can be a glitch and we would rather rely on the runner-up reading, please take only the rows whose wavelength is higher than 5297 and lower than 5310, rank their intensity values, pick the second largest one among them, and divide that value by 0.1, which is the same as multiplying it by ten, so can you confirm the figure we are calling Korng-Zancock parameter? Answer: 220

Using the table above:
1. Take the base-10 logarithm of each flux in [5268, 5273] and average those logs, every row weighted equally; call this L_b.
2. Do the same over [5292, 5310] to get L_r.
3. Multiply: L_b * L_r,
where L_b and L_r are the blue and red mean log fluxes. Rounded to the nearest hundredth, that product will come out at 1.65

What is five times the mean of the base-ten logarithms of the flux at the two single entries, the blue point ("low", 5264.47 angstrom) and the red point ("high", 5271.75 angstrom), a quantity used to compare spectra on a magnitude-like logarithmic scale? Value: 6.25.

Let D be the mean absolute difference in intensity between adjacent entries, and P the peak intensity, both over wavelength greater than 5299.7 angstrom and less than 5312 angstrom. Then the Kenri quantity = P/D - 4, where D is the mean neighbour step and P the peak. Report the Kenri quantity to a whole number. 30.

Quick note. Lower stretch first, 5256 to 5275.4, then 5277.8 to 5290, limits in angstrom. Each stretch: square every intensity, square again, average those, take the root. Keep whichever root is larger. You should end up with 410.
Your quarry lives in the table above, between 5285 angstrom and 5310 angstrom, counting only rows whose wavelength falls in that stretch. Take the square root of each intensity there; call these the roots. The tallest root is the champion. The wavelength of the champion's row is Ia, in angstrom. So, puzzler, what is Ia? 5305.85 angstrom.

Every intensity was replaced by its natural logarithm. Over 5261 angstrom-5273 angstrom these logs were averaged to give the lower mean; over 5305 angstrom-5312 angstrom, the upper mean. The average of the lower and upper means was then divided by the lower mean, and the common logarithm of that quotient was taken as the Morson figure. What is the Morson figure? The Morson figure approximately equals 0.016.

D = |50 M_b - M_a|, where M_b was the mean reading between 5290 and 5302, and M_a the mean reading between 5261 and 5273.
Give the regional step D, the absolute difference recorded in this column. 1021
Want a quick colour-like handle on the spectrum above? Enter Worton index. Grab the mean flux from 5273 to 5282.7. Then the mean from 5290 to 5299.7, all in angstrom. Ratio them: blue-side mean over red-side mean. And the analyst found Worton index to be 1.03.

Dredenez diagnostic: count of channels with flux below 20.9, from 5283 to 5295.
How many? 4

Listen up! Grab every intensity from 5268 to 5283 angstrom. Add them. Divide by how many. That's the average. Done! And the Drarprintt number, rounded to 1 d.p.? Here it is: 20.2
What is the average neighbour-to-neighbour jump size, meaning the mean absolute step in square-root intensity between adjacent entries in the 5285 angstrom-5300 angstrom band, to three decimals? 0.124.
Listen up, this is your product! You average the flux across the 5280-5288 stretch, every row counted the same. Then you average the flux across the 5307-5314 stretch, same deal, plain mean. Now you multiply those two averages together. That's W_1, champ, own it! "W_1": 449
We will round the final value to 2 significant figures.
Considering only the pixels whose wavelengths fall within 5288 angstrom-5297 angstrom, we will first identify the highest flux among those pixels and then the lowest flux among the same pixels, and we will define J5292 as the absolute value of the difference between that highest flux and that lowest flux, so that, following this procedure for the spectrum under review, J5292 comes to 2.9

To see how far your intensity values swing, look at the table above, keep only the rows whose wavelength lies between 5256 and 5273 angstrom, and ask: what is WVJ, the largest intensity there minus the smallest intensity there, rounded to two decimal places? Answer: 2.40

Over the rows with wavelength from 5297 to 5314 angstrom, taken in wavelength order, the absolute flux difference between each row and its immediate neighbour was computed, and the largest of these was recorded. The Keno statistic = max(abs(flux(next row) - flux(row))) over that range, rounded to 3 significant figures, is 1.50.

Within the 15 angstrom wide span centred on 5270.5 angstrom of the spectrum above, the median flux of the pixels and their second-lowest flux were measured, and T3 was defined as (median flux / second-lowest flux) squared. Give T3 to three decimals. 1.035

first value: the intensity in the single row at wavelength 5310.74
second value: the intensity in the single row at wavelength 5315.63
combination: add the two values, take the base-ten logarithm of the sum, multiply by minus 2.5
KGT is -4.15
